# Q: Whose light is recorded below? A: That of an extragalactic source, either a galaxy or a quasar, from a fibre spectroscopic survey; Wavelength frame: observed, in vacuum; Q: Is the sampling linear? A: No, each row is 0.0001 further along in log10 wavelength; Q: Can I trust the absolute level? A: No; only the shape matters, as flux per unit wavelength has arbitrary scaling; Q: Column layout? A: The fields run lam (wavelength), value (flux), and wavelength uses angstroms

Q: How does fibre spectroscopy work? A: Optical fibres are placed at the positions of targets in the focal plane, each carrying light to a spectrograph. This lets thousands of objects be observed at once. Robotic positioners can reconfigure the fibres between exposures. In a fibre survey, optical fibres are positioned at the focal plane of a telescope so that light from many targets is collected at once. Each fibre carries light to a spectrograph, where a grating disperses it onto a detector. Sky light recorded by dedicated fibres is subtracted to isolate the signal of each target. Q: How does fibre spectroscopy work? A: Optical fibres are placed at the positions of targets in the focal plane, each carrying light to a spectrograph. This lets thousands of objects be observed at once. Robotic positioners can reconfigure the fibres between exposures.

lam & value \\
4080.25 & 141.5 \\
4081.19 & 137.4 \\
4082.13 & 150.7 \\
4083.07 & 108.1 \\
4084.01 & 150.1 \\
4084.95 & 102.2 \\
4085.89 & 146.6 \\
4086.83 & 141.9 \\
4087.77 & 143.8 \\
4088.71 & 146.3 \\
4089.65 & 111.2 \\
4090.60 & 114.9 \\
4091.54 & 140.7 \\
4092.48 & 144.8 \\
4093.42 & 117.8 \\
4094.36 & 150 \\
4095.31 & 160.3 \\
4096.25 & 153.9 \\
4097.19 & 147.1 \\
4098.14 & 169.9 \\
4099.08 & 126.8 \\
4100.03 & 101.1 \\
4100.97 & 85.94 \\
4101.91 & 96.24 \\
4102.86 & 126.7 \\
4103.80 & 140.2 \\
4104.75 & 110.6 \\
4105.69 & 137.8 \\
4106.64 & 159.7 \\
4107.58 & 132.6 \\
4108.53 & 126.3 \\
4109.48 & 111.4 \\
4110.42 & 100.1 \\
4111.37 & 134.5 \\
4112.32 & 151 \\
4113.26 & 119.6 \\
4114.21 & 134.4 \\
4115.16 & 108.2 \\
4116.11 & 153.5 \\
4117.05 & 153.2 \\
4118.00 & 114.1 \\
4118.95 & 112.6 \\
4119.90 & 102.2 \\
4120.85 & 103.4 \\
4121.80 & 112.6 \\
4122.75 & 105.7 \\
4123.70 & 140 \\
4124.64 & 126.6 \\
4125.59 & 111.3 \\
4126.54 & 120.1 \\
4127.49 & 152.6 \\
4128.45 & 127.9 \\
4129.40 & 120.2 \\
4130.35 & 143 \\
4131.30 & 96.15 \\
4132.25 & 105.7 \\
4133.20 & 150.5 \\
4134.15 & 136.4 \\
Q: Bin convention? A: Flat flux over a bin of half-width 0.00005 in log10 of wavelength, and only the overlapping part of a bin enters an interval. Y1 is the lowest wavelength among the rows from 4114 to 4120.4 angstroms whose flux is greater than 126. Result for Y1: 4114.21 angstroms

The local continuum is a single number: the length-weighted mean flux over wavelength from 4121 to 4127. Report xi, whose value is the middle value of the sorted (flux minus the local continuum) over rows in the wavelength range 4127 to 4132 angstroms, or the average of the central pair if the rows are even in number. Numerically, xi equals 9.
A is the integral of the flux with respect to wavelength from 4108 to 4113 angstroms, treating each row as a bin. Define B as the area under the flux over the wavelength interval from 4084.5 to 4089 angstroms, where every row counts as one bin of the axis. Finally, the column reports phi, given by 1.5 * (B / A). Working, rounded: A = 623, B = 612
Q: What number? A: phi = 1.48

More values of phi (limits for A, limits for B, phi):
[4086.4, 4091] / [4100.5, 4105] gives 1.25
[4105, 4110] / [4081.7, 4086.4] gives 1.40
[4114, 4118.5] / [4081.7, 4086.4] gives 1.56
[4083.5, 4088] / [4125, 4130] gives 1.55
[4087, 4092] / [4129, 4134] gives 1.41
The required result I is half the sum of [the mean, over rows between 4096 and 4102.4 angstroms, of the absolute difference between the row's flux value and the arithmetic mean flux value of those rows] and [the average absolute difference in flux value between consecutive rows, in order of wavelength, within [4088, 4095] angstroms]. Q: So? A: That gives 24.1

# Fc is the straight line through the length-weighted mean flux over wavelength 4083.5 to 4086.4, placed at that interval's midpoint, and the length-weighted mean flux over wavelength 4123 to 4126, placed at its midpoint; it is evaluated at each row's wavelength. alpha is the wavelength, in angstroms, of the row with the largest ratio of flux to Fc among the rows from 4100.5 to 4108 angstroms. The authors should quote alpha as 4106.64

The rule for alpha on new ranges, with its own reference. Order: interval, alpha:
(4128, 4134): 4133.20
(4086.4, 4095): 4094.36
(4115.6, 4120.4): 4116.11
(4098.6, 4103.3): 4102.86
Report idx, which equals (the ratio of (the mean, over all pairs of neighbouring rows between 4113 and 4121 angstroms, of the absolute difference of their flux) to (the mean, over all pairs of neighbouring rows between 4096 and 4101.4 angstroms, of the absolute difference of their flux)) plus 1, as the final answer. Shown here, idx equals 1.76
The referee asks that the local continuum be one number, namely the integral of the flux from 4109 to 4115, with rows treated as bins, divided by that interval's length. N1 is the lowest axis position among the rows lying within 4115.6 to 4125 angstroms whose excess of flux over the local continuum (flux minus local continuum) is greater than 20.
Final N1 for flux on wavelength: 4116.11 angstroms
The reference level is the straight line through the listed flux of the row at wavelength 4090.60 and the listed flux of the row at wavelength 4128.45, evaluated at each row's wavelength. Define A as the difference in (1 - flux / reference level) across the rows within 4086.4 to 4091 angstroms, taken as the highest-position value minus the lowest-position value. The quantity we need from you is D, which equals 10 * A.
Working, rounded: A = 0.2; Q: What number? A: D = 2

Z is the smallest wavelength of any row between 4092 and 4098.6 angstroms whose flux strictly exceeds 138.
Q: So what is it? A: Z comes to 4092.48 angstroms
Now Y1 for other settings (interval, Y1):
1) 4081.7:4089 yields 4082.13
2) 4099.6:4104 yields 4102.86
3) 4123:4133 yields 4123.70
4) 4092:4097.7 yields 4092.48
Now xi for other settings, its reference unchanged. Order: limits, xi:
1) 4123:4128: 8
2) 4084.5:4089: 25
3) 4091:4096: 26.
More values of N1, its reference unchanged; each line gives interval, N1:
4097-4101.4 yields 4097.19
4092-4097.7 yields 4092.48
